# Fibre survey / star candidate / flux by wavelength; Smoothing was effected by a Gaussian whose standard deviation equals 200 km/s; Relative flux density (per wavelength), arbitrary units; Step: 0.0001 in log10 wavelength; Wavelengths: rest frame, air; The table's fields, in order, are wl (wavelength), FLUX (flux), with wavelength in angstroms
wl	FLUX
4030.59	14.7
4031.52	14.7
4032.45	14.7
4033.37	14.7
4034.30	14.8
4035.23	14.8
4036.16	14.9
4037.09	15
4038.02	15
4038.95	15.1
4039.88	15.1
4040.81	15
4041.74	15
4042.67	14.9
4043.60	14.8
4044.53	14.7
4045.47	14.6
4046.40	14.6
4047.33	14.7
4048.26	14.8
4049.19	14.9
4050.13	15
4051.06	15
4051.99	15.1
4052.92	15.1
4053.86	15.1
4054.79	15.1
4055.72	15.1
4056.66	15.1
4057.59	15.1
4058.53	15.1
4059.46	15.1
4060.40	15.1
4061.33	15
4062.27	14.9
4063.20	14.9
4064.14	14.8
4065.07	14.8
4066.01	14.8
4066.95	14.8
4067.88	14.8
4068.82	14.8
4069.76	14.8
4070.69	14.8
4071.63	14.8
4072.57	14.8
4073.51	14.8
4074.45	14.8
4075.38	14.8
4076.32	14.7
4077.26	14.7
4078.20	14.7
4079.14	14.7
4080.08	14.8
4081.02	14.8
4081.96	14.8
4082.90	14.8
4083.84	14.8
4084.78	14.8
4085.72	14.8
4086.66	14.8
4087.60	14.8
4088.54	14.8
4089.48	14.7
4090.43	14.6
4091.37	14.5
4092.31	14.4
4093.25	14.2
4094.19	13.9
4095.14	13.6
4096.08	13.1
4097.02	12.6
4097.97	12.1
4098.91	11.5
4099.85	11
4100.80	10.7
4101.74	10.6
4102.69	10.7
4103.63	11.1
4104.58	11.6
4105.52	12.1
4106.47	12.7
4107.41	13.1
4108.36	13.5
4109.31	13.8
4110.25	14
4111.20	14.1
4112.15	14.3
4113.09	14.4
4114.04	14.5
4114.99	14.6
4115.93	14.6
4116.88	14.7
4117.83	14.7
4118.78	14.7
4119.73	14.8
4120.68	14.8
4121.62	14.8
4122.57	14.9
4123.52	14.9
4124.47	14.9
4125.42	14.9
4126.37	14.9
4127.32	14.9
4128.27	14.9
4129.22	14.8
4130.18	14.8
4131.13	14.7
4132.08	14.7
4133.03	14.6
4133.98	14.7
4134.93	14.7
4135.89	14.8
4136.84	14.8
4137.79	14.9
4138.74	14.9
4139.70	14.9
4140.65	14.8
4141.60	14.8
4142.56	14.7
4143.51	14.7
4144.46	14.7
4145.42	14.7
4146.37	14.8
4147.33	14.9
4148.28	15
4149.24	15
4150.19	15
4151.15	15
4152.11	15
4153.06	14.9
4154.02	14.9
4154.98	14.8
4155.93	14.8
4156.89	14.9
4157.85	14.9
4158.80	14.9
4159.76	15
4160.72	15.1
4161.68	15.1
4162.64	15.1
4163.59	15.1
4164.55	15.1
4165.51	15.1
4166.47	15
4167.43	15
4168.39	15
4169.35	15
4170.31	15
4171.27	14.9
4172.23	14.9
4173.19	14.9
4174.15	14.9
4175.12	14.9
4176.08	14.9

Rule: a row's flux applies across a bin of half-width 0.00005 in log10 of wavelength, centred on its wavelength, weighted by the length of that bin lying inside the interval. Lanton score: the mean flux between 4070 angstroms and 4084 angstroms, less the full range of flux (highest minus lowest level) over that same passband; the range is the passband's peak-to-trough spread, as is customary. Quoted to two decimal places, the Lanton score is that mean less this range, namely 14.67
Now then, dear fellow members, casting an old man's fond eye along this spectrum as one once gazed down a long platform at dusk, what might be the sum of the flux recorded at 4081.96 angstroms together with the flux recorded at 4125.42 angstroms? 29.7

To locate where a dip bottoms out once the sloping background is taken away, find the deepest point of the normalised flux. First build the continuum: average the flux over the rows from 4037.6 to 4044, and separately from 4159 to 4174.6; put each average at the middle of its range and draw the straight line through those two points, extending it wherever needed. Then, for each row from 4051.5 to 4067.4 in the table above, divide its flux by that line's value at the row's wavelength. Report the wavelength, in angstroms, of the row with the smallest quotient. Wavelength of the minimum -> 4066.95 angstroms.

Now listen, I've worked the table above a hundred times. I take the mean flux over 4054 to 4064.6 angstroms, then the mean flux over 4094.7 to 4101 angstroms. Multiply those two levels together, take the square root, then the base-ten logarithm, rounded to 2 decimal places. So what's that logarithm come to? 1.13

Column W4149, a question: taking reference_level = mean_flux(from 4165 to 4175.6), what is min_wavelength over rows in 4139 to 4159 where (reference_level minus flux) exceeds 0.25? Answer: 4142.56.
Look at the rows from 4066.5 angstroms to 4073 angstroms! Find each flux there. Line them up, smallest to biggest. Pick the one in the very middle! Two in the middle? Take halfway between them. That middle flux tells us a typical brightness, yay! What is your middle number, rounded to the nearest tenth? 14.8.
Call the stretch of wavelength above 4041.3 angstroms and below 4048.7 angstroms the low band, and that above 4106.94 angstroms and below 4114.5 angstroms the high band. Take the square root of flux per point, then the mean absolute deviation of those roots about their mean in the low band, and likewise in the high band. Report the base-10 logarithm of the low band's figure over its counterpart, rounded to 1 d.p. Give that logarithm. -0.5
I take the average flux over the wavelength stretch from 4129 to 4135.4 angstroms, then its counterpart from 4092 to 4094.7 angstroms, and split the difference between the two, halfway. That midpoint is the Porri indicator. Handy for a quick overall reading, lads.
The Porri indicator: 14.4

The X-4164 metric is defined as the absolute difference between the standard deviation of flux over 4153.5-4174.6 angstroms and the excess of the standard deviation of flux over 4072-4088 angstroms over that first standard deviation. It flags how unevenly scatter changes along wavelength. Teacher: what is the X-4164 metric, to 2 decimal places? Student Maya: 0.15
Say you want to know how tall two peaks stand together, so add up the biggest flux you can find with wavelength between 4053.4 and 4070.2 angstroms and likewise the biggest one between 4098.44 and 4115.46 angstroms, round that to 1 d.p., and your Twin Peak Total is 29.7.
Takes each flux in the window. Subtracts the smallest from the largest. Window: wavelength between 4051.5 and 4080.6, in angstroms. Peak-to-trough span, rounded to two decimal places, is 0.40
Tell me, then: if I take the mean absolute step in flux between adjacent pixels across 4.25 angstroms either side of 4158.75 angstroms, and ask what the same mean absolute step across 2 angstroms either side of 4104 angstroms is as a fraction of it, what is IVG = 12.4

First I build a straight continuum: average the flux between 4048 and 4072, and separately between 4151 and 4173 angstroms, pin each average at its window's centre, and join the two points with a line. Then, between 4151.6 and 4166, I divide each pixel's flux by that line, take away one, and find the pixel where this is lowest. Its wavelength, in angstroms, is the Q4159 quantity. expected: 4155.93 angstroms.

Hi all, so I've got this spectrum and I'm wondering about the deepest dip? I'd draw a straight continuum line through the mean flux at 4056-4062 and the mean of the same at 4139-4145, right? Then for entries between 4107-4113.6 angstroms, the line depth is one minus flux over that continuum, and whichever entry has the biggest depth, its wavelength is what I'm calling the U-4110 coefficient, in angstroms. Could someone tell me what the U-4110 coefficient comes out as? 4107.41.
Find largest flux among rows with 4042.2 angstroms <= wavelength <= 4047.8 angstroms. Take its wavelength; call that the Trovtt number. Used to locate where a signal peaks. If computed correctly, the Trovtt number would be 4042.67 angstroms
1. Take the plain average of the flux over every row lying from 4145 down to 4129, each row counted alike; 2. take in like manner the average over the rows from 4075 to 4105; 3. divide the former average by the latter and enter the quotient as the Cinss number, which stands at 1.08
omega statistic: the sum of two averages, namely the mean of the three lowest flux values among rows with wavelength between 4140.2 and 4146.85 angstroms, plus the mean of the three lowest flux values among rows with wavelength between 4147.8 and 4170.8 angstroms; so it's 29.5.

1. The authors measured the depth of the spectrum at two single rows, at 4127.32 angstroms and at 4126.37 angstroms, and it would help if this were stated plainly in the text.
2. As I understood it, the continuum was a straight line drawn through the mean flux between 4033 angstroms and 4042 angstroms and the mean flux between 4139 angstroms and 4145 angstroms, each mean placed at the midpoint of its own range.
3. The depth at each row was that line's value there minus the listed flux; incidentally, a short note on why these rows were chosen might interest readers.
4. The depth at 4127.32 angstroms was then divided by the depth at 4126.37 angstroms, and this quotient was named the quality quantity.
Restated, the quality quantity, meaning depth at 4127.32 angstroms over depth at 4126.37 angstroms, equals 1.0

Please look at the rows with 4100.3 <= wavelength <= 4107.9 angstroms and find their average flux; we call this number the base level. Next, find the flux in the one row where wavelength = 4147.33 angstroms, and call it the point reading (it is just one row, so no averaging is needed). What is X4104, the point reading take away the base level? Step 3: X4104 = 3.33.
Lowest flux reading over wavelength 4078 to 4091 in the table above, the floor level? 14.6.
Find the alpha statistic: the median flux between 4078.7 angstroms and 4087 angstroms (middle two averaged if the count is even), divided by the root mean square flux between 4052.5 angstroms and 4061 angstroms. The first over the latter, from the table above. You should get 0.98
